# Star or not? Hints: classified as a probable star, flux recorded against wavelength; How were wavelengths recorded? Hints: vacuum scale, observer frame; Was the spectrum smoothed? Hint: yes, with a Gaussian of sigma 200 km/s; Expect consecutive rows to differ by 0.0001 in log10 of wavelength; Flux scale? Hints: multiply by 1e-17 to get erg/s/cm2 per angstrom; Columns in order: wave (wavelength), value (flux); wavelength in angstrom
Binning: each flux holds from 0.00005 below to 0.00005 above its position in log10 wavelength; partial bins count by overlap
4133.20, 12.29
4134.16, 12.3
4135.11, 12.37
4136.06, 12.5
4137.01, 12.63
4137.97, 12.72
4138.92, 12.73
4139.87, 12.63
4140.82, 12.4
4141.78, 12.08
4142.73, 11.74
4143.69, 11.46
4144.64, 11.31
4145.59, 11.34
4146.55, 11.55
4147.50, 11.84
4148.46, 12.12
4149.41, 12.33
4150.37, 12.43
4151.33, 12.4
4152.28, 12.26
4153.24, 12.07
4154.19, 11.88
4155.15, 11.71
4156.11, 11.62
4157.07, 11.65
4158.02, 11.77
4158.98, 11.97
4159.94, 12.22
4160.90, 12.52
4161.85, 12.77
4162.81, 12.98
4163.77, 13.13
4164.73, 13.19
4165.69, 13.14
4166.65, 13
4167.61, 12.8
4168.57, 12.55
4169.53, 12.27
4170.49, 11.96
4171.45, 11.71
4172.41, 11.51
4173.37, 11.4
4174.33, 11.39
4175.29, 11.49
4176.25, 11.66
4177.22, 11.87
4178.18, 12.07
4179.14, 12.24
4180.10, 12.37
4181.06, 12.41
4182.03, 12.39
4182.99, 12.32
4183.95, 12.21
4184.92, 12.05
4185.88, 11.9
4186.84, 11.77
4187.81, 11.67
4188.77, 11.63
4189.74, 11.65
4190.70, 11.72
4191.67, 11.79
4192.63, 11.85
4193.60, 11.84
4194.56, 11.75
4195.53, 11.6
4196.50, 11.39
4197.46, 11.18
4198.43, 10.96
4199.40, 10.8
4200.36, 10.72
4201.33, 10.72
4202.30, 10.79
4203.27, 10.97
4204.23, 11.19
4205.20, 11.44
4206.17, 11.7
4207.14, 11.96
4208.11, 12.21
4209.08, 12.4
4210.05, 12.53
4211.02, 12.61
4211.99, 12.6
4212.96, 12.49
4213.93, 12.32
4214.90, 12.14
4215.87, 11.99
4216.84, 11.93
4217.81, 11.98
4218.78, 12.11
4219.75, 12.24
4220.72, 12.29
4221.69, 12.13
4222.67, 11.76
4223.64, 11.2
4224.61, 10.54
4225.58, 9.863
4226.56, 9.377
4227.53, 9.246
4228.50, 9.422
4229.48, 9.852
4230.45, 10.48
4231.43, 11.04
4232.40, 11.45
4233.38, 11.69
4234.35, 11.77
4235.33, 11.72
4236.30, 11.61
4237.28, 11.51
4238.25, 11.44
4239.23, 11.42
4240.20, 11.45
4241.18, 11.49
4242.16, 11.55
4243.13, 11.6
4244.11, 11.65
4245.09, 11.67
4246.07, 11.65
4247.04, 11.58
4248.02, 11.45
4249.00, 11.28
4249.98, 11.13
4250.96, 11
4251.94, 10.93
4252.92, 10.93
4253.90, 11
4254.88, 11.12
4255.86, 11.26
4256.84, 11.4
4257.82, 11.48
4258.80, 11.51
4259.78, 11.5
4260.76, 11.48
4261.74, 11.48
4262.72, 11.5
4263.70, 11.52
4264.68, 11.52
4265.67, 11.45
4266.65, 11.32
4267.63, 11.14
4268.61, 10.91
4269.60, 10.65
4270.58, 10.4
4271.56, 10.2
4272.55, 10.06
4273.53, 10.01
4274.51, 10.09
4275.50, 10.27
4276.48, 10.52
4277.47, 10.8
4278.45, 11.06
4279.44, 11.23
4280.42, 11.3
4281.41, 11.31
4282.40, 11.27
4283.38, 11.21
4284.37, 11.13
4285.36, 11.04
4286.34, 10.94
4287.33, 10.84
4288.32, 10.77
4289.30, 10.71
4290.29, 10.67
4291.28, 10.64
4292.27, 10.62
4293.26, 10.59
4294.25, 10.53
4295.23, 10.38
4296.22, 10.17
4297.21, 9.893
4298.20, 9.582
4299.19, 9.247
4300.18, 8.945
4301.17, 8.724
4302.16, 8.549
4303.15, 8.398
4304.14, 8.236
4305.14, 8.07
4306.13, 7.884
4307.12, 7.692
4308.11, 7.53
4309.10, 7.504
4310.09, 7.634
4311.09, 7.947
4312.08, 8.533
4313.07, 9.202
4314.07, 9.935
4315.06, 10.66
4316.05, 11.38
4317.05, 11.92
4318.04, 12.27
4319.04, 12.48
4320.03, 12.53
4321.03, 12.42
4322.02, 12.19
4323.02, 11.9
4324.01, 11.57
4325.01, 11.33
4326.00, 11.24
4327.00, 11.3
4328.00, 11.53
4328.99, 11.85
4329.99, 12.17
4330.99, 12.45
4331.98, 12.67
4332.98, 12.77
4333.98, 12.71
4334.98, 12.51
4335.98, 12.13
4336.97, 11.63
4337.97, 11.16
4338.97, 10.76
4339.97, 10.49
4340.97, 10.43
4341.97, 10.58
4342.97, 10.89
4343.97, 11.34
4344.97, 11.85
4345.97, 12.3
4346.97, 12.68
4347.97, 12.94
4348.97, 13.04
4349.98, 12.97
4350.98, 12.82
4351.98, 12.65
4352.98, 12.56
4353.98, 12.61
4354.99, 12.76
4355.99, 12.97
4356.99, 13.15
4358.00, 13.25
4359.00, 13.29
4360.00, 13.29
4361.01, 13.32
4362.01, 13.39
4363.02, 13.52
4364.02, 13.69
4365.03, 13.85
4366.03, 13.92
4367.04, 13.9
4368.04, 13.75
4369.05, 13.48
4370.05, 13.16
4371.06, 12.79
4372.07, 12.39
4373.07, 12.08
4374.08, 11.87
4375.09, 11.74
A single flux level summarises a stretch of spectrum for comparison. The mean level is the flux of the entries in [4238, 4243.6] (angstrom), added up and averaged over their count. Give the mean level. 11.5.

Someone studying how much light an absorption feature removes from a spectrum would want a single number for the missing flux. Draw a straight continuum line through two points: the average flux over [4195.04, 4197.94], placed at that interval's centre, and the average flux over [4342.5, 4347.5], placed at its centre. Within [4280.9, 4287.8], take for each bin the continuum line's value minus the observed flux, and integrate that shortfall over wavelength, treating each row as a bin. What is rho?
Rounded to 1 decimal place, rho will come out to 3.7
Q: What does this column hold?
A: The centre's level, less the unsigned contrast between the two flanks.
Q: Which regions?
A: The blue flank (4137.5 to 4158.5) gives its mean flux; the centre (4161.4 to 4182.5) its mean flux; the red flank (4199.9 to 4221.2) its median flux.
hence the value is 12.2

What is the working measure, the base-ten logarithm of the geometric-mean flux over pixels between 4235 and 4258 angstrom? 1.06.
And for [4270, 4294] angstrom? 1.03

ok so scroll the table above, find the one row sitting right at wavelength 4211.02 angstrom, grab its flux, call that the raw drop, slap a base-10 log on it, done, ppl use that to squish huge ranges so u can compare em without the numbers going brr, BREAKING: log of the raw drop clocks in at 1.101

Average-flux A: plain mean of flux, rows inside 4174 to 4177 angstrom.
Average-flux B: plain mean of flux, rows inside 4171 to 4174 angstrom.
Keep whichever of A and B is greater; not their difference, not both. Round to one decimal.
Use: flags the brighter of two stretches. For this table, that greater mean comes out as 11.5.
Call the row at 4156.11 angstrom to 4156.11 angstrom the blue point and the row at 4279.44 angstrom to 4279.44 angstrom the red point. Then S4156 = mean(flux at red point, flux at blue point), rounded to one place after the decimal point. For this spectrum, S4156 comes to 11.4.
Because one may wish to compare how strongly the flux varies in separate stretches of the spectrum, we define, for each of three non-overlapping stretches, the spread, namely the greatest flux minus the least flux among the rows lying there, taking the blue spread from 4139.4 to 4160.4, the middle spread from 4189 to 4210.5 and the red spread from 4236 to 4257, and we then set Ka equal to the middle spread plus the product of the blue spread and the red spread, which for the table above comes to 2.8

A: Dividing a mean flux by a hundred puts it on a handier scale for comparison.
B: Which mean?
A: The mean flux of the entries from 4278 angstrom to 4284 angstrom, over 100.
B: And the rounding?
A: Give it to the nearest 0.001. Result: 0.112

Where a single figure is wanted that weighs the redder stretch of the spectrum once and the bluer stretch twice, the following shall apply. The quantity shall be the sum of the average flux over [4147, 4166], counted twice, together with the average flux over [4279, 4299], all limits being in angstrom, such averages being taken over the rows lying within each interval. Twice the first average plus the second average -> 35.3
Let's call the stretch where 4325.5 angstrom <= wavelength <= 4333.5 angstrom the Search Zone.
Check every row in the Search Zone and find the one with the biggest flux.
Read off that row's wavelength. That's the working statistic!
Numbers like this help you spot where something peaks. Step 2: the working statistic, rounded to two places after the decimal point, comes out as 4332.98 angstrom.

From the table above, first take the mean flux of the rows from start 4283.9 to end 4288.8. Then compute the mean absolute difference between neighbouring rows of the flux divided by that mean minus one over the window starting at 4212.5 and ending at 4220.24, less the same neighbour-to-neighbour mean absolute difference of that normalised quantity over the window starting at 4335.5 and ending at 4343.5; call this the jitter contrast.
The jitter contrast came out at -0.017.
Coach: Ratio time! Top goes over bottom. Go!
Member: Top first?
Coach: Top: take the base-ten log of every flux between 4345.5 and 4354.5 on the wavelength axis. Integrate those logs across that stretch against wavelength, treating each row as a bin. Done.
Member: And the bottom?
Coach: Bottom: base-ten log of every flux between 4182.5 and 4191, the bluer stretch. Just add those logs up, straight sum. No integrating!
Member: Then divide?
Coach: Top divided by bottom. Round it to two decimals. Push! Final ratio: 1.03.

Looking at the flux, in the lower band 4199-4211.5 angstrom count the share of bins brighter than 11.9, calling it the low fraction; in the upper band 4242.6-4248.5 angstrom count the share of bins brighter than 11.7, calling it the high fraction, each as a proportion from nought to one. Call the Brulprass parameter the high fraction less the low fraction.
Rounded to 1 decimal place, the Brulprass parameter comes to -0.4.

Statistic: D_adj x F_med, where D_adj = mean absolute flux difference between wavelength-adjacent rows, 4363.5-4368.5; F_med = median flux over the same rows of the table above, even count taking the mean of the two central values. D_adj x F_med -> 1.4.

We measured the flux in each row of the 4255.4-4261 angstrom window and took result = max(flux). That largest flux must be 11.51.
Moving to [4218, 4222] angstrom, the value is 12.29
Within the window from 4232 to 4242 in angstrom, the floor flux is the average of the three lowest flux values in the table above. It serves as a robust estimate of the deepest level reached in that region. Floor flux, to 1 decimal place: 11.4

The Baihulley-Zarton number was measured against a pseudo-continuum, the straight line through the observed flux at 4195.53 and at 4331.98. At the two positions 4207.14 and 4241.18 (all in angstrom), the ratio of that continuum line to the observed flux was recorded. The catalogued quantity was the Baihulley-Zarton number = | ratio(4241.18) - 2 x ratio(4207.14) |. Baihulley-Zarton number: 0.91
